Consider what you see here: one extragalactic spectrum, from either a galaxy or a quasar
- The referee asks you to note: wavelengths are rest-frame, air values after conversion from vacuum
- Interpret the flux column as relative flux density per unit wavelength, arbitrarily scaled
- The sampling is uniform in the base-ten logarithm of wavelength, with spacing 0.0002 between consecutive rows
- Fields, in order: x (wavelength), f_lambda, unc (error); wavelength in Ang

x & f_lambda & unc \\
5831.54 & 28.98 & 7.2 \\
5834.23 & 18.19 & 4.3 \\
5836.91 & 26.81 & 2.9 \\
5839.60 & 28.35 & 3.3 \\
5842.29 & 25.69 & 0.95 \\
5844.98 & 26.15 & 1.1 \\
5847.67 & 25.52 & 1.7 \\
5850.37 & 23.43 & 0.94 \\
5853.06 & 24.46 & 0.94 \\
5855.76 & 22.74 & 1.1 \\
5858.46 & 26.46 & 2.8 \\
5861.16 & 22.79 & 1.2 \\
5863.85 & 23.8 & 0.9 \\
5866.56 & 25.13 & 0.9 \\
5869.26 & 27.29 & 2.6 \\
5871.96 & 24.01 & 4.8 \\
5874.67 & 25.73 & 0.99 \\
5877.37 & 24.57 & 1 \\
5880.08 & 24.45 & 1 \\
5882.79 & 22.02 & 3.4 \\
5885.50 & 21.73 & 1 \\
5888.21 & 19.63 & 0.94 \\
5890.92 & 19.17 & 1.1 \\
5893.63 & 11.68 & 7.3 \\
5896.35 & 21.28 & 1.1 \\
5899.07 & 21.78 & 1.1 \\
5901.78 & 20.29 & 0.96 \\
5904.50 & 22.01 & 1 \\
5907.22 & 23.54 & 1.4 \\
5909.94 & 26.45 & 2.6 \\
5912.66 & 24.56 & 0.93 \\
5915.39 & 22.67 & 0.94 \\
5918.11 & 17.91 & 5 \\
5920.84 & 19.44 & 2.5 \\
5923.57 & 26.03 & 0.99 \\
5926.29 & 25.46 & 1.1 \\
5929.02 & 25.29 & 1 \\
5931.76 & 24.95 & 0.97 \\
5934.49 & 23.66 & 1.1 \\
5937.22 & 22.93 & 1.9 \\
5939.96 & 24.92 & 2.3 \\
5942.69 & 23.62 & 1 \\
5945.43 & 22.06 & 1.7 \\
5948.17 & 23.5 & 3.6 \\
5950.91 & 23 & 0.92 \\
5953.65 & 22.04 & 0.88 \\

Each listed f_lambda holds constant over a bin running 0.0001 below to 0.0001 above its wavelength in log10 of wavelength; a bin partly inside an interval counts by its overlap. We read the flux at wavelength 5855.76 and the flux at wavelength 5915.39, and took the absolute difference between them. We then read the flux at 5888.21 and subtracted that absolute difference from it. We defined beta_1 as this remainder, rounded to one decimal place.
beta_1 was 19.6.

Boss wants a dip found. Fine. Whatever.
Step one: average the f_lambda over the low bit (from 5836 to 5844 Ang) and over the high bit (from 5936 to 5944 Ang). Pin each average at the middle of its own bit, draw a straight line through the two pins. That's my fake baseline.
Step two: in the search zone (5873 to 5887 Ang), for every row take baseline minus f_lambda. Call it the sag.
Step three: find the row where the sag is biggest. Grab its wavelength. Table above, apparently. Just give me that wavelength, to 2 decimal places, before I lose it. 5885.50 Ang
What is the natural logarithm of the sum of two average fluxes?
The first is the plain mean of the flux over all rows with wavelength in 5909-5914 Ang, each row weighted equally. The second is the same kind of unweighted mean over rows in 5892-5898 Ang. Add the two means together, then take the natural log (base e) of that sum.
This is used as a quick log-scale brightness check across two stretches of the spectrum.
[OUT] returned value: 3.74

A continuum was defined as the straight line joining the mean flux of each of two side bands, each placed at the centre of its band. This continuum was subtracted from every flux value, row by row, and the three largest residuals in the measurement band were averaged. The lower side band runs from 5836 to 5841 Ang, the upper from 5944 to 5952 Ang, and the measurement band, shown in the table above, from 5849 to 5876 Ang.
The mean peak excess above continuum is 0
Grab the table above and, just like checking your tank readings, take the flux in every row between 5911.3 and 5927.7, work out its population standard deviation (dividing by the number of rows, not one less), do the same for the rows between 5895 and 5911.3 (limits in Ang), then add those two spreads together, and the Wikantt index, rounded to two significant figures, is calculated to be 5.0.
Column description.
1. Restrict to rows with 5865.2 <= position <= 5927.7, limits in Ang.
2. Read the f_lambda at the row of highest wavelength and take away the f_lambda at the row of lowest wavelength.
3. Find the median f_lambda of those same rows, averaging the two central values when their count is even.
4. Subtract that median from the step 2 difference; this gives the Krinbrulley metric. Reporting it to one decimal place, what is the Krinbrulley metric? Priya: -22.3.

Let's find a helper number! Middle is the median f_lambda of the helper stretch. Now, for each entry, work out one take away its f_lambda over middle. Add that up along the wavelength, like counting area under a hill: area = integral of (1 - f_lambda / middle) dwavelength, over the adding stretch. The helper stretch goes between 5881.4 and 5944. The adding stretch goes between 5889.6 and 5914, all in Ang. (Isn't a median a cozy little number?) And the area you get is 1.6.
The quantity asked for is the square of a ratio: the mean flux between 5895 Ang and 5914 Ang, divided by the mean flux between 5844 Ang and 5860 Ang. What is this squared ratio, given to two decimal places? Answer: 0.85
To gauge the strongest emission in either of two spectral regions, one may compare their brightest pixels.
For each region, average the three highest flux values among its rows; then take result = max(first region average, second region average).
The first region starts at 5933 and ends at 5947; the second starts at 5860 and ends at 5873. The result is 25.5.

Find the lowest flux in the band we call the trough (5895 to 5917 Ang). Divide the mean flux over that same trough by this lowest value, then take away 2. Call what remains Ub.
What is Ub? -0.88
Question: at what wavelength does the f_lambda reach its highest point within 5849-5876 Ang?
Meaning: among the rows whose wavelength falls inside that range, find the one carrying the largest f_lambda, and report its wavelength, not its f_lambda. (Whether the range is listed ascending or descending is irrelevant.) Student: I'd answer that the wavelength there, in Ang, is 5869.26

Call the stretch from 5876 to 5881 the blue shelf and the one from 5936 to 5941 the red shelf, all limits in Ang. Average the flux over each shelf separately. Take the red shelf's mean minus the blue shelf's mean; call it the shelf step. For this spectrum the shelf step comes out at -1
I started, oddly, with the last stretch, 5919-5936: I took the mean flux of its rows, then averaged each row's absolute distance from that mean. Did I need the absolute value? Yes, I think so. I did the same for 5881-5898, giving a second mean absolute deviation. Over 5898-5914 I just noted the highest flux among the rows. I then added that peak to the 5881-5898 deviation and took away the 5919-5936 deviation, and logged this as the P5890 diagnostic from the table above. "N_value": 27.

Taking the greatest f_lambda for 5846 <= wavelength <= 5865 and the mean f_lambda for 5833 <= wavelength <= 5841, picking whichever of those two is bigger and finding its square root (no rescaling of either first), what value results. 5.14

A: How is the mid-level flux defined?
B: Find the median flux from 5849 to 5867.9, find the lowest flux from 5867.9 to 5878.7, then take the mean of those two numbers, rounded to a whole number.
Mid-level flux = 24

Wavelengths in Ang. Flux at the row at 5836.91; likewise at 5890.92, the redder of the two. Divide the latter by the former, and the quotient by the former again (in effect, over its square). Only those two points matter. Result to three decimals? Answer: 0.027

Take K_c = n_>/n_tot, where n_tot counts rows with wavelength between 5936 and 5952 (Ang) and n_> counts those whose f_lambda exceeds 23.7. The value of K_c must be 0.17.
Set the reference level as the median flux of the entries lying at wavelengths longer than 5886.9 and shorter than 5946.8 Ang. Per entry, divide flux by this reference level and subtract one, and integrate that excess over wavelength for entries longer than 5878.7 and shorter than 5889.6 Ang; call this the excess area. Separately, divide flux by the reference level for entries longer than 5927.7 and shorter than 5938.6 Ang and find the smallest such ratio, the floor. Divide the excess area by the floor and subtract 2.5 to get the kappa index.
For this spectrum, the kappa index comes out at -2.90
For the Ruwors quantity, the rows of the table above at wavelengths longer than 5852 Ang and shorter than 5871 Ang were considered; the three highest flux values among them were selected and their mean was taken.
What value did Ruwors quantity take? 26.3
